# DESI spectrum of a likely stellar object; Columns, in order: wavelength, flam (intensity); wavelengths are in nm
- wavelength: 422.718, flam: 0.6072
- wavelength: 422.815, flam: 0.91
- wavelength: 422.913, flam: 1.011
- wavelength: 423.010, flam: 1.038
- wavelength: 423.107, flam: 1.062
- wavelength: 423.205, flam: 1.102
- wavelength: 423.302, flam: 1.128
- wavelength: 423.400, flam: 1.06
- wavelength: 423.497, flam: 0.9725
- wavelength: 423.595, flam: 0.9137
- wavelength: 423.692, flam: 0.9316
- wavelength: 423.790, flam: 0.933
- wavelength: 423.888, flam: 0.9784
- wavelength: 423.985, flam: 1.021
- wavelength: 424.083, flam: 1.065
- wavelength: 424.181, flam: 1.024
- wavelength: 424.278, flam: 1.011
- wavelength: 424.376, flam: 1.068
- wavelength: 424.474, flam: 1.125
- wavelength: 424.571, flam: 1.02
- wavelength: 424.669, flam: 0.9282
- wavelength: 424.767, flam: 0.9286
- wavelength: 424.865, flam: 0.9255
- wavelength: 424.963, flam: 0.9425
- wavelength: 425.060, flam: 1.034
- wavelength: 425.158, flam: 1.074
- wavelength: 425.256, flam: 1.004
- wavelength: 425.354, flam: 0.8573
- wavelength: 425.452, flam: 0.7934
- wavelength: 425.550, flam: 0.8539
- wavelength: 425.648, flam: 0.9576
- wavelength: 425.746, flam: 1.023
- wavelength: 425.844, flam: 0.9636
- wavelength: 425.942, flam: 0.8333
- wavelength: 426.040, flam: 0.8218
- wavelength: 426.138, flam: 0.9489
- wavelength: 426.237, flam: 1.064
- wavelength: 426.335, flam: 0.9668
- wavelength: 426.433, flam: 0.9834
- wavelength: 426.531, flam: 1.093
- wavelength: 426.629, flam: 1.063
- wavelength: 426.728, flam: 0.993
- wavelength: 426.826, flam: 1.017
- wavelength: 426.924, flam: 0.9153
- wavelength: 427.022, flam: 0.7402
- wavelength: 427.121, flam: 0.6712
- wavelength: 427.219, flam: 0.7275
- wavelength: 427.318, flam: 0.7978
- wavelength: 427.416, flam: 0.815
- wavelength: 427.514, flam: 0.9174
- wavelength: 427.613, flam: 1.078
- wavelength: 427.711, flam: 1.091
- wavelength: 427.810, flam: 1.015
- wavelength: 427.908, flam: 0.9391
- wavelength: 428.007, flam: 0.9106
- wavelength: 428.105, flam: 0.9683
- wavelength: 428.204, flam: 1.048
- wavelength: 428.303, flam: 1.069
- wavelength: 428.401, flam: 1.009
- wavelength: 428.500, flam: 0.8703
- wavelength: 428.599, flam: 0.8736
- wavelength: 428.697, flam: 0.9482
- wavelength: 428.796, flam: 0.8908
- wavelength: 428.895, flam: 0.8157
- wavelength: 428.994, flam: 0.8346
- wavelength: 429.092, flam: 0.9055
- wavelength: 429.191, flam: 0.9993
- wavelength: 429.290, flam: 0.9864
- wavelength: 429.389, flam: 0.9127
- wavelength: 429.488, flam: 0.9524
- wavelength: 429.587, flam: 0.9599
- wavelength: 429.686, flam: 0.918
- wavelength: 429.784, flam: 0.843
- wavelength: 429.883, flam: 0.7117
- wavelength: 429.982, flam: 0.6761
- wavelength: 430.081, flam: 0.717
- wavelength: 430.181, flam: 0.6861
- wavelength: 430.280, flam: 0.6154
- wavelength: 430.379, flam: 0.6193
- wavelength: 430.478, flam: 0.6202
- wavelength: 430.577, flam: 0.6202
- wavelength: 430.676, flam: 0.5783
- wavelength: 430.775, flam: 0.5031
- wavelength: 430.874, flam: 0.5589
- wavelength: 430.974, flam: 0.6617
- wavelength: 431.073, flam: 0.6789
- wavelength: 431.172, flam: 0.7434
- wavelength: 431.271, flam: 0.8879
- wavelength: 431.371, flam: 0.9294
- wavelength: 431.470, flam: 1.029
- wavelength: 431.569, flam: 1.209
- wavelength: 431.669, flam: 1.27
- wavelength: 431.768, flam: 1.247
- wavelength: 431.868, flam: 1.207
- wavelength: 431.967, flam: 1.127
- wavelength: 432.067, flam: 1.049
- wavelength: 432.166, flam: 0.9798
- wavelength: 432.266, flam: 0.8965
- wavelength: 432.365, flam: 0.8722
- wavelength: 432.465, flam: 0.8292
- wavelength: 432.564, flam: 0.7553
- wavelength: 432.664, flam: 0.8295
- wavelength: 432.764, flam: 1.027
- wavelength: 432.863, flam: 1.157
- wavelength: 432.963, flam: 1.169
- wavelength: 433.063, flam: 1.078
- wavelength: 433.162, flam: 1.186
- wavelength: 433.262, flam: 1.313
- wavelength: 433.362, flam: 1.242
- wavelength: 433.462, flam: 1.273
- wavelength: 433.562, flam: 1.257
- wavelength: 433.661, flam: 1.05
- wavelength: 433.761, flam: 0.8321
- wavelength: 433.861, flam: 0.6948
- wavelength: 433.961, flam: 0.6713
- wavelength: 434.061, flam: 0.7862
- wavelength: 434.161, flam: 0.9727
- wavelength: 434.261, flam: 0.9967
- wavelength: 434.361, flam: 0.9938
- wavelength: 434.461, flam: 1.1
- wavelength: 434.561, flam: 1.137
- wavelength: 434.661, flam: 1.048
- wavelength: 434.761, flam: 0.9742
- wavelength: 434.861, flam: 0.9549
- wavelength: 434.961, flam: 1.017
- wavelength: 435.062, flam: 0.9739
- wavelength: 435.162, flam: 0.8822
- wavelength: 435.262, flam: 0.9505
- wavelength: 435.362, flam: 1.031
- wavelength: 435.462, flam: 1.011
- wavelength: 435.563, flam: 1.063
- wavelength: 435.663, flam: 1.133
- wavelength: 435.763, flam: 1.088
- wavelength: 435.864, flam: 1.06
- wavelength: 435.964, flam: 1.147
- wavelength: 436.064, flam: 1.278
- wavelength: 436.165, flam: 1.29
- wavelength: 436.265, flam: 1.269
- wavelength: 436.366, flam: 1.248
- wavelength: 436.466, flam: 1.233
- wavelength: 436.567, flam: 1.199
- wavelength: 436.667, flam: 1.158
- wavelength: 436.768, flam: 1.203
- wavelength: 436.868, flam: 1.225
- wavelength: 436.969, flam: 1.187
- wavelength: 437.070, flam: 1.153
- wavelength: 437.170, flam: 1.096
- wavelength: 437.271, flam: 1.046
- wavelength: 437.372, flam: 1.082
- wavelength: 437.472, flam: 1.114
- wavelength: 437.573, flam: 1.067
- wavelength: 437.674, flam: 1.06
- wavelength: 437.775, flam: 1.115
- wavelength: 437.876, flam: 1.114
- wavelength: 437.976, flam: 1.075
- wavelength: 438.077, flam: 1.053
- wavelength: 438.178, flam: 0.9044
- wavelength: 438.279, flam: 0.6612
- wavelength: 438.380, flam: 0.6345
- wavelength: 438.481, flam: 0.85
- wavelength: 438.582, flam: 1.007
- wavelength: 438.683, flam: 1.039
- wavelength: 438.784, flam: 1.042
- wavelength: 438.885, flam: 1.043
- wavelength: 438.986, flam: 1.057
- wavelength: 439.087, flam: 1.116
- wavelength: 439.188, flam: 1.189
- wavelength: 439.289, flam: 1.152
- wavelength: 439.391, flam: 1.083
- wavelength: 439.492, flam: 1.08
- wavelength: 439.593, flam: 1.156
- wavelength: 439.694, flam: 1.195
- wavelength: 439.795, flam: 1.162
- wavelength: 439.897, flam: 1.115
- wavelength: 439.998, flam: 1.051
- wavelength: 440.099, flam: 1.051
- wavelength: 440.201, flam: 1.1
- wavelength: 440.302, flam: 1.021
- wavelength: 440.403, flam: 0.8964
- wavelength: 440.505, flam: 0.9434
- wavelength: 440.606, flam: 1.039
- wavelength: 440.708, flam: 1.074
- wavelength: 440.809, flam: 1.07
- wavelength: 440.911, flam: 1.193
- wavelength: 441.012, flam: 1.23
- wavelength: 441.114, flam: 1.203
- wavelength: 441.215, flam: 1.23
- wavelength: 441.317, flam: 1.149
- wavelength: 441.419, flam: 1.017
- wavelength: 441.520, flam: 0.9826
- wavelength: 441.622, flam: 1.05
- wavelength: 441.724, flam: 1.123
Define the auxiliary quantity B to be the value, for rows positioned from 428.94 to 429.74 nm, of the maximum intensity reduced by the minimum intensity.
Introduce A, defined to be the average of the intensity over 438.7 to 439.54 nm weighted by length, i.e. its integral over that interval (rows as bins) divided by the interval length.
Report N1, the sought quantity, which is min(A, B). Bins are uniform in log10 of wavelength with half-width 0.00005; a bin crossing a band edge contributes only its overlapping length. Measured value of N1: 0.16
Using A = 1.093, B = 0.16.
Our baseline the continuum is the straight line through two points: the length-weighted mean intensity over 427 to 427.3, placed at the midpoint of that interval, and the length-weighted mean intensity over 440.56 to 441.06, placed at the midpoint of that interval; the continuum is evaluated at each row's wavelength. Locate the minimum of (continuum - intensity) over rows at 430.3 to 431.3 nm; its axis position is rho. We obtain 431.271 nm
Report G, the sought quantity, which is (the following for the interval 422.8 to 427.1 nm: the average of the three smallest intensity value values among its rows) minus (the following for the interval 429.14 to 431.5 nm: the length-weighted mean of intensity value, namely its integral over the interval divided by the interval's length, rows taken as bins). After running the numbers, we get 0.02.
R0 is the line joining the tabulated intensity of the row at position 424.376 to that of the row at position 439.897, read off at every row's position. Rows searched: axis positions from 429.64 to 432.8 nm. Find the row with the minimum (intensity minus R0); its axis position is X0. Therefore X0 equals 430.775 nm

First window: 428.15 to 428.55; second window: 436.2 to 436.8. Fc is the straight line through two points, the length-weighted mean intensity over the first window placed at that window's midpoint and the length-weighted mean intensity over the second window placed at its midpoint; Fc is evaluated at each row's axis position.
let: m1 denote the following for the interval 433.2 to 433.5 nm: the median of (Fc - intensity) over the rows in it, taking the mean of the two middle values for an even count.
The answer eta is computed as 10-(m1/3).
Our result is 10.0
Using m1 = -0.14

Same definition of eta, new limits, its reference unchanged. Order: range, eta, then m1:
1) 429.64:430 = 9.9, 0.26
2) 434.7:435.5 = 9.9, 0.20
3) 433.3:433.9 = 10.0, -0.01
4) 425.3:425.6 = 10.0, 0.07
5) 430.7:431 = 9.8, 0.51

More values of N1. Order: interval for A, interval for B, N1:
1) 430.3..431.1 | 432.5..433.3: 0.56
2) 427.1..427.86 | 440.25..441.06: 0.33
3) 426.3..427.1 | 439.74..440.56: 0.27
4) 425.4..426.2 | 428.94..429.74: 0.16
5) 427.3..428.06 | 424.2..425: 0.20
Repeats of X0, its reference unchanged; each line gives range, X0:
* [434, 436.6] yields 434.061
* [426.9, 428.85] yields 427.121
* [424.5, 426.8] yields 425.452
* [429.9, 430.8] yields 430.775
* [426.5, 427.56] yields 427.121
